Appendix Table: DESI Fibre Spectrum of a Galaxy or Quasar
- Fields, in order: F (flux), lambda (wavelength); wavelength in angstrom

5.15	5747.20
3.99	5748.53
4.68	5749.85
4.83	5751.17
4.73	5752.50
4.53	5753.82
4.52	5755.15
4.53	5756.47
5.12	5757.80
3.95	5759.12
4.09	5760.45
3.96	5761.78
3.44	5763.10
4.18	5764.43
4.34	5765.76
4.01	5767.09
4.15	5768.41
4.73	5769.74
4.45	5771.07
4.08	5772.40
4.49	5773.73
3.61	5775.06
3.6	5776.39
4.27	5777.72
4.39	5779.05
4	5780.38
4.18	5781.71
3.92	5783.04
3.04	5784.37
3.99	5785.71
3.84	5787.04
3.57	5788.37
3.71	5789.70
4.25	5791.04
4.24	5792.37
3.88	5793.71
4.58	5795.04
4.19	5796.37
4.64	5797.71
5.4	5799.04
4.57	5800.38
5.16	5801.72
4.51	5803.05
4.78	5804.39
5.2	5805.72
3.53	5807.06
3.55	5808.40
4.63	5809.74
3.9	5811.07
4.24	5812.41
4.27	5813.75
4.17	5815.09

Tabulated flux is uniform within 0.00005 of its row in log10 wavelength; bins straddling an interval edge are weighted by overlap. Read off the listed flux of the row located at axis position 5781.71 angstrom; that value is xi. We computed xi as 4.18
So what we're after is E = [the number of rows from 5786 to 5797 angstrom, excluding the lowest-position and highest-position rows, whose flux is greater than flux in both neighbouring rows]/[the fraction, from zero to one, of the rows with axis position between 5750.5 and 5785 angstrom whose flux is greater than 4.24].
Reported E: 4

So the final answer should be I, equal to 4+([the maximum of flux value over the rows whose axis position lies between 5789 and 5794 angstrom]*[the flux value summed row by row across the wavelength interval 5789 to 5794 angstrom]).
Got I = 72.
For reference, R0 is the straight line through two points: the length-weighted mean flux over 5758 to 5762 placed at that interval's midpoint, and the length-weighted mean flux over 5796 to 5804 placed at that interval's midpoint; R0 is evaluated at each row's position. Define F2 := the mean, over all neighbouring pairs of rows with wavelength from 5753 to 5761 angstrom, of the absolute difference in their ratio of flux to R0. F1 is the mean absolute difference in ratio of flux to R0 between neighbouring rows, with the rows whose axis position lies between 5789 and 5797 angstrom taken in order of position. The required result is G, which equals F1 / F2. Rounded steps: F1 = 0.087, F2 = 0.094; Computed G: 0.9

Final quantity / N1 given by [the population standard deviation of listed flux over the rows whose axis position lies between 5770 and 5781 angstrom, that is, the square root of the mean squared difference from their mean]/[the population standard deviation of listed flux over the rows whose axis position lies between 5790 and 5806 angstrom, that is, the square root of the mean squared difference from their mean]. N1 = 0.76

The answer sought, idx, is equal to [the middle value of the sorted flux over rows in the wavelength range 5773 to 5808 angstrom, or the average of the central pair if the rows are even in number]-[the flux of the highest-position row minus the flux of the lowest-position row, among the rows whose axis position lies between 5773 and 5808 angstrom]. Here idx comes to 5.2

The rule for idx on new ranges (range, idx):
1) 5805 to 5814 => 5.2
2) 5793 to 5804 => 3.9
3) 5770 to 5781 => 4.6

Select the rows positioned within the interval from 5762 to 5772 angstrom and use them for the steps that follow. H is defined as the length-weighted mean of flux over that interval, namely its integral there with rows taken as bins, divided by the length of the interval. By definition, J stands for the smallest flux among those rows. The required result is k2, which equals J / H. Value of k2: 0.82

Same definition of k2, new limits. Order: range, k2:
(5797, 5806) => 0.92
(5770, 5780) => 0.87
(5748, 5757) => 0.88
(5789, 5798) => 0.89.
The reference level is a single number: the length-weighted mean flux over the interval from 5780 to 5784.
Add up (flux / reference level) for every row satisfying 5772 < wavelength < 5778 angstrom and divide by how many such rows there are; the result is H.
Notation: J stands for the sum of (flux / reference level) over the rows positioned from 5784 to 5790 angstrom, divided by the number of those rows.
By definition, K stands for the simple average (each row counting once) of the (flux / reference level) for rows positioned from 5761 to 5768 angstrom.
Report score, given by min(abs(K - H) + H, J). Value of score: 0.92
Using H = 1.01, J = 0.92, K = 1.00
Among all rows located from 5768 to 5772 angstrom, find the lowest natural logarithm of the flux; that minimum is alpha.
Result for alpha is 1.42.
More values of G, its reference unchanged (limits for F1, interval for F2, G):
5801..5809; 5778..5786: 1.0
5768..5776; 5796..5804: 0.9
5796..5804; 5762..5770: 1.5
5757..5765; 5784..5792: 1.5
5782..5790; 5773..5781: 1.1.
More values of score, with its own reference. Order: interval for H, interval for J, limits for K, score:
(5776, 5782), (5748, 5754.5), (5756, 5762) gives 1.09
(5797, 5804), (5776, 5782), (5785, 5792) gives 1.03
